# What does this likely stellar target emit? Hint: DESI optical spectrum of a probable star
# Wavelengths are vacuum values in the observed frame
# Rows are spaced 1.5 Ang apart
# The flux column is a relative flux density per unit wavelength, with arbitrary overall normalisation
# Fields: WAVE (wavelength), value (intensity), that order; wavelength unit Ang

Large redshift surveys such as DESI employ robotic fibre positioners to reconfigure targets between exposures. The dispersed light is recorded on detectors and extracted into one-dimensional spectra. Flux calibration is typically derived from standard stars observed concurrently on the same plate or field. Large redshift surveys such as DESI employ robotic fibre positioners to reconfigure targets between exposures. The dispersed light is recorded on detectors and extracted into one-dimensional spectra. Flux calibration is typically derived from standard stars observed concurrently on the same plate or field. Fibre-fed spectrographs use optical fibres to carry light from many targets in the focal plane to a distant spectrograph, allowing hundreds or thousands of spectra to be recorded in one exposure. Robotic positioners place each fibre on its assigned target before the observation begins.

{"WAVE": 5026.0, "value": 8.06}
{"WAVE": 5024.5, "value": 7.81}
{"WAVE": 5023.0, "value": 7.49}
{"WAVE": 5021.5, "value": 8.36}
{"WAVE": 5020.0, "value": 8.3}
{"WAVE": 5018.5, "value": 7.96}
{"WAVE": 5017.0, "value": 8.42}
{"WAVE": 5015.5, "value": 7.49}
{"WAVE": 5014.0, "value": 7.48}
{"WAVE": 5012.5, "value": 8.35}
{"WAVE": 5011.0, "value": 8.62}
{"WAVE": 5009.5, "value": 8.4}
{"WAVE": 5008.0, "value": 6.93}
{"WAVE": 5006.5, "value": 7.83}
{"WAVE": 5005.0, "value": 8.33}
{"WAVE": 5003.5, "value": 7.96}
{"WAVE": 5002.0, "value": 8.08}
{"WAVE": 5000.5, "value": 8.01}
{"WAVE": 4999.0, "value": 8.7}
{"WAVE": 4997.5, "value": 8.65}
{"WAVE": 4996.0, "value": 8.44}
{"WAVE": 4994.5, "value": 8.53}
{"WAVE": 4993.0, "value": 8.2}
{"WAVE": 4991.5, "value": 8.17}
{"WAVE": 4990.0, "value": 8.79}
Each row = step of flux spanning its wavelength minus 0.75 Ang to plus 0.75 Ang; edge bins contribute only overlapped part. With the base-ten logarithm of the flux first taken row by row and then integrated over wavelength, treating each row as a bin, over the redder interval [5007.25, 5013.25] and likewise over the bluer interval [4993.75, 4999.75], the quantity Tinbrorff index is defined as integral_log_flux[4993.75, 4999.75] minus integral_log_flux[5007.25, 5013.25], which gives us 0.17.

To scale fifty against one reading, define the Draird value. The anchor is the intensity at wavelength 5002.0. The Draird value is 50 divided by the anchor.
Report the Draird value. 6.19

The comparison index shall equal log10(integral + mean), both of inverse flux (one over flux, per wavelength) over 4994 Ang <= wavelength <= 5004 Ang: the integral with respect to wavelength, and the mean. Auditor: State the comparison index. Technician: 0.1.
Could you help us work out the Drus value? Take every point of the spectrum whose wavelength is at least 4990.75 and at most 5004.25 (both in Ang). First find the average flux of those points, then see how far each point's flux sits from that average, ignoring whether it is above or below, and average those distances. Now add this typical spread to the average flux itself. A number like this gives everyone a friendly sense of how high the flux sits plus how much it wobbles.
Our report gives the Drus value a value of 8.55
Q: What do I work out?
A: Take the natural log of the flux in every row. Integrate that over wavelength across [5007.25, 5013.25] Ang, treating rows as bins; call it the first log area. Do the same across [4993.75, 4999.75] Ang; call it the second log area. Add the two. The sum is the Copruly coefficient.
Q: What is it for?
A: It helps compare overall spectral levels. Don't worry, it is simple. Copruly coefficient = 25.4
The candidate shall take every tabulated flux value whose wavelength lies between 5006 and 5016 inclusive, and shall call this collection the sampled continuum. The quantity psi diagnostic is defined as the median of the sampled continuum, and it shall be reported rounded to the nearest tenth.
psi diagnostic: 7.8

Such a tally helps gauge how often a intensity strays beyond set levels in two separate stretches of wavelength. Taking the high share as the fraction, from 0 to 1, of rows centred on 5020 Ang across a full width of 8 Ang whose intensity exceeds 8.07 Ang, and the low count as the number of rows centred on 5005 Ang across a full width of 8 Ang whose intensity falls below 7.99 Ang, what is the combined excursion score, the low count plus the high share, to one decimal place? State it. 3.6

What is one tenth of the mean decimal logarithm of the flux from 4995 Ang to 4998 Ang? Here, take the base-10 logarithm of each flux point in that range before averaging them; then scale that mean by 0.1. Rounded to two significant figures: 0.093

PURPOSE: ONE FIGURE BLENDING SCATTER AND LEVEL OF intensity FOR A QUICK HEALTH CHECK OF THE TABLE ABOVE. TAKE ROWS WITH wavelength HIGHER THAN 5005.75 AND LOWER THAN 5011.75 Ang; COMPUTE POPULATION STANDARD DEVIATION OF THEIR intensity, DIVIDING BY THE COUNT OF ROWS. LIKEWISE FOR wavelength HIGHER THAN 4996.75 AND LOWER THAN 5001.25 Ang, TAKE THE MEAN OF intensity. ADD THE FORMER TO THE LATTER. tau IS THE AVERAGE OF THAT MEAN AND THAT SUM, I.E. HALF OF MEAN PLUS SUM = 8.8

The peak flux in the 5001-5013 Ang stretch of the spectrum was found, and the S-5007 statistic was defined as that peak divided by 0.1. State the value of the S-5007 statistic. 86.2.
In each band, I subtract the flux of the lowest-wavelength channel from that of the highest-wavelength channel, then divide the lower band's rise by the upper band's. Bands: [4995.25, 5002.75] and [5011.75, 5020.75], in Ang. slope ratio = 7.2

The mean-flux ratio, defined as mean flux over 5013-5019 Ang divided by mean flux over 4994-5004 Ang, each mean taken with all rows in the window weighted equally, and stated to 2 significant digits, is 0.94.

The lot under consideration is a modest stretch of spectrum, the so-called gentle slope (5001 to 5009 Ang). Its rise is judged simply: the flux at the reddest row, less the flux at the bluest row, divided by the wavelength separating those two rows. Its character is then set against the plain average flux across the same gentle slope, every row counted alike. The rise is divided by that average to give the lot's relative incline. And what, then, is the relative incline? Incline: -0.02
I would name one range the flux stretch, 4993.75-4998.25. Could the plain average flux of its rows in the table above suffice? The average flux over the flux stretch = 8.54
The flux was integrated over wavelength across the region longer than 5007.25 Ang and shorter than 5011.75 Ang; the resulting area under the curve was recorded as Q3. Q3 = 35.9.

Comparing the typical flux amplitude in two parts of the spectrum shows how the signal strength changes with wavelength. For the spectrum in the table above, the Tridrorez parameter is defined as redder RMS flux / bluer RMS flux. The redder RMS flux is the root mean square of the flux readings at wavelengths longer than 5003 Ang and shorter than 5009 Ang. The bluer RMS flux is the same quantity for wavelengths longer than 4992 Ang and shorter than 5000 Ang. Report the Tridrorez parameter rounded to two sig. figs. 0.91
